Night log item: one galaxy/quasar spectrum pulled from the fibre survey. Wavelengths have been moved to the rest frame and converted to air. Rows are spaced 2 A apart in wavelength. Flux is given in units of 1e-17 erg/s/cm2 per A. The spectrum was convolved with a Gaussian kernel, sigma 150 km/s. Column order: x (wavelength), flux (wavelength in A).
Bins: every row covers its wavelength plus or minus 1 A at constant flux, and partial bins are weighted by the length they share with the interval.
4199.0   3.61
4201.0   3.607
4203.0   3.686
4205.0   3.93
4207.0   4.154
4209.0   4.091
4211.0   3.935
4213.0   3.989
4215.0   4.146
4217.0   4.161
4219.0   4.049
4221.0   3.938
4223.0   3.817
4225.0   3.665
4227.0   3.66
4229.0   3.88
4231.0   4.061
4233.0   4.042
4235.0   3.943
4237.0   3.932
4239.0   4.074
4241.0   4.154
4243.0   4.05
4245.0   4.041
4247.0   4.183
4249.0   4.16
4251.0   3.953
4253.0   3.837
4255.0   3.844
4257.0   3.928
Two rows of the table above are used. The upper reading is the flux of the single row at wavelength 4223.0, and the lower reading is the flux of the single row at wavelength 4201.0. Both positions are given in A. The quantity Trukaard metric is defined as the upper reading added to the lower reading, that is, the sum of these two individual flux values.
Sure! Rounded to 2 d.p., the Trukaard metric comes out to 7.42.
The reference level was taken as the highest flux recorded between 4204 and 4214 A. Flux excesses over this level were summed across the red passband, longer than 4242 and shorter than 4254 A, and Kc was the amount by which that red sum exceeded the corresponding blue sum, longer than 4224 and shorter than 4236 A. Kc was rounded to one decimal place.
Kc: 1.0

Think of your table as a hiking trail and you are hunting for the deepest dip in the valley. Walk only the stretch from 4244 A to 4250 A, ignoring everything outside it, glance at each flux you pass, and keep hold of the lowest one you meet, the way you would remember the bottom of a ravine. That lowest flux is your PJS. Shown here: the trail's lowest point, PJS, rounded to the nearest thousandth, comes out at 4.041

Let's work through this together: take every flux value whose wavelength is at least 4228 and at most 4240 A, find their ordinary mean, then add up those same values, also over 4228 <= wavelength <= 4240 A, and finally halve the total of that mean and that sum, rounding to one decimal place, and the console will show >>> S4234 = 14.0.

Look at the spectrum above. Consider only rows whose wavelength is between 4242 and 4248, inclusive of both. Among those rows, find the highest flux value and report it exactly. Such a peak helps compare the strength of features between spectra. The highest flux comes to 4.183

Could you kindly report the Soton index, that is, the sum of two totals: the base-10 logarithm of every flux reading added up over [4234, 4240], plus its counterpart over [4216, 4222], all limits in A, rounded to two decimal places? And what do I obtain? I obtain 3.62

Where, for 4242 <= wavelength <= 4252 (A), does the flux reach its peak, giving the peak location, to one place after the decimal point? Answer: 4247.0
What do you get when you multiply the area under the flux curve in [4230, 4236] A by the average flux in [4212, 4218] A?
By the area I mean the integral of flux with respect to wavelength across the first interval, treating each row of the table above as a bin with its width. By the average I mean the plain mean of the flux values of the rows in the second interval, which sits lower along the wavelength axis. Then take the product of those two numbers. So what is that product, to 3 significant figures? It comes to 98.7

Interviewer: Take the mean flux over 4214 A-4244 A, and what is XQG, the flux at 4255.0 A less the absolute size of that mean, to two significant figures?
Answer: -0.13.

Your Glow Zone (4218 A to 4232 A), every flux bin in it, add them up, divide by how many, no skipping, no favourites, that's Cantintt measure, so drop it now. 3.87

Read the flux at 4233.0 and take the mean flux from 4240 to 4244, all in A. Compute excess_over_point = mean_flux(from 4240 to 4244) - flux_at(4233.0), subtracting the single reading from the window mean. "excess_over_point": 0.06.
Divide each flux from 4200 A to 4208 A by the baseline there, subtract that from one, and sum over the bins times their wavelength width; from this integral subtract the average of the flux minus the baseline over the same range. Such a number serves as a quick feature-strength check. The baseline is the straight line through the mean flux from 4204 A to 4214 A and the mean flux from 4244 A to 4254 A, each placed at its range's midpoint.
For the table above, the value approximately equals 0.5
